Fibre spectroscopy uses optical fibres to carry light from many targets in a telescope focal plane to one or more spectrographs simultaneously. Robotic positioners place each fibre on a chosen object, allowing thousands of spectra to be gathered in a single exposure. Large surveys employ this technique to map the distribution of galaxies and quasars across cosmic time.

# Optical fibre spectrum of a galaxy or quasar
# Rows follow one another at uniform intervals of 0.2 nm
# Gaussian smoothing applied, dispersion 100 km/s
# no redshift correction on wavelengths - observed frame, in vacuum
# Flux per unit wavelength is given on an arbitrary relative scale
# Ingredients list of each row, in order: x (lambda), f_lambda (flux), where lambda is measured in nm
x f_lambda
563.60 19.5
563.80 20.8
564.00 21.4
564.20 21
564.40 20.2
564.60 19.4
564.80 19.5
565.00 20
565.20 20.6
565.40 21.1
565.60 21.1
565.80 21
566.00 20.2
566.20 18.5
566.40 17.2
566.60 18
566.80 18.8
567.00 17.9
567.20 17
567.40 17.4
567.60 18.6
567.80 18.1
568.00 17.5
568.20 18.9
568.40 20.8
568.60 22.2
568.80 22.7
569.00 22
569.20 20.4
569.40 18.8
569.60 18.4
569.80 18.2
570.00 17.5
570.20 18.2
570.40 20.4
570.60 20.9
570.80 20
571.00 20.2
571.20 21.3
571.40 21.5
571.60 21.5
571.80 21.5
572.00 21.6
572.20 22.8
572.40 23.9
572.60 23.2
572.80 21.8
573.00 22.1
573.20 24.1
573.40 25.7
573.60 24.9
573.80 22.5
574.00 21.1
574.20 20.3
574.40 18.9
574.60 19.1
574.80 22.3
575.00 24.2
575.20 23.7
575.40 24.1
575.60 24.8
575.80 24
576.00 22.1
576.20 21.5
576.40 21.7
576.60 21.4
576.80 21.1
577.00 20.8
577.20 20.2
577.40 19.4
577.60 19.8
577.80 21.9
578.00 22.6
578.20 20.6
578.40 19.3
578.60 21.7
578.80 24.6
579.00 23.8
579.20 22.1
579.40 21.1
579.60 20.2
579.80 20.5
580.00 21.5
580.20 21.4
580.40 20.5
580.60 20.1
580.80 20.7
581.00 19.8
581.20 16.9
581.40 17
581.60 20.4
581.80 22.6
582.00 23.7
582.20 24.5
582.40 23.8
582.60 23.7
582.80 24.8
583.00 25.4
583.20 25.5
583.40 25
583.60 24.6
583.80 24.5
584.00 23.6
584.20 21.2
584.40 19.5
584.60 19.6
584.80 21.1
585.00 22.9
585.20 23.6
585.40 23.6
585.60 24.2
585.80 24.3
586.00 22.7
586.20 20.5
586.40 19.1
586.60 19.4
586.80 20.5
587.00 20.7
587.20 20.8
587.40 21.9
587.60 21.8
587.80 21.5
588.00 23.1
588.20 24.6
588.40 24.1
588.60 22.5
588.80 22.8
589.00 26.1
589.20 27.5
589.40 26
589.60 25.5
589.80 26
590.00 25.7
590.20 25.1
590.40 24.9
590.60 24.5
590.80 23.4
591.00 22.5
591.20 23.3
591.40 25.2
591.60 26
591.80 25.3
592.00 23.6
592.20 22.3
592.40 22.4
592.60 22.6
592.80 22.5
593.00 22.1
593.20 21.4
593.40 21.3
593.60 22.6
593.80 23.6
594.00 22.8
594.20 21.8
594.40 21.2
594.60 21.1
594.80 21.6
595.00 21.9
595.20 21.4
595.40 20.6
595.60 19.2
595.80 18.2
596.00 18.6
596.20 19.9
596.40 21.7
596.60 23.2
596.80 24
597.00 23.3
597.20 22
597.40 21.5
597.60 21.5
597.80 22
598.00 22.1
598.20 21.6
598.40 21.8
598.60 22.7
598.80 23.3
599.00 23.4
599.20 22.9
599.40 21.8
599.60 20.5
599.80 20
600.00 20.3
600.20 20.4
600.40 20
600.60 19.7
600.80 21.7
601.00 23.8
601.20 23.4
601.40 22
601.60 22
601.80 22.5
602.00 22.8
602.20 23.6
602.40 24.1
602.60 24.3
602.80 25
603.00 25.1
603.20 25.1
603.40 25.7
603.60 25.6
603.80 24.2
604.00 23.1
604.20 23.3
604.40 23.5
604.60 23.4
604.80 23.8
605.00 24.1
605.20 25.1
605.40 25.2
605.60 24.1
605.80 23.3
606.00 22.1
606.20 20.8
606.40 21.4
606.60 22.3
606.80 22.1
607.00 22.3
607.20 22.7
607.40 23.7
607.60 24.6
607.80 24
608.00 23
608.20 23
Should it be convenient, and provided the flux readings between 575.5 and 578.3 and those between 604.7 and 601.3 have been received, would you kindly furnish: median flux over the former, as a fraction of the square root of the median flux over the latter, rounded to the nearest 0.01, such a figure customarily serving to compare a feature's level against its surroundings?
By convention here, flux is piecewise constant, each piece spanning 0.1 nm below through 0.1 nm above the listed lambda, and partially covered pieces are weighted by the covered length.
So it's 4.42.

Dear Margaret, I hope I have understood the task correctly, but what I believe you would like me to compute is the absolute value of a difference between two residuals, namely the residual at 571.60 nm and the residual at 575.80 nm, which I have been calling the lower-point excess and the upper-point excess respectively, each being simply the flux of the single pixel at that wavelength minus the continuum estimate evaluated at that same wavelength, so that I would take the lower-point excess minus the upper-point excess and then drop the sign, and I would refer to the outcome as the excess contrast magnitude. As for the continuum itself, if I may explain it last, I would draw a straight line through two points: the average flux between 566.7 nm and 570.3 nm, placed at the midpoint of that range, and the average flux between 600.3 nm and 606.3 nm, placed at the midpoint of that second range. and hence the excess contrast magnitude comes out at 2.0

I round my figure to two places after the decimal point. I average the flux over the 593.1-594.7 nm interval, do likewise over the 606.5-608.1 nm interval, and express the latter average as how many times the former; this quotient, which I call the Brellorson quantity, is 1.05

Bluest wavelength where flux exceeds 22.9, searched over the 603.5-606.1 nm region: 603.60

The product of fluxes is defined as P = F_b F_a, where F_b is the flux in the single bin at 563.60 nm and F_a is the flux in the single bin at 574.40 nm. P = 369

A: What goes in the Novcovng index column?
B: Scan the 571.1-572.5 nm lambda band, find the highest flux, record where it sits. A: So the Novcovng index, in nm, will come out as 572.40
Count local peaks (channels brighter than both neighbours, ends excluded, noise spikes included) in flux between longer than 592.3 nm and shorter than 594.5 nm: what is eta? 2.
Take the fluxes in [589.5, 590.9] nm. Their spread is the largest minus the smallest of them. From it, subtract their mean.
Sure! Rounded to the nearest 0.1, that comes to -22.4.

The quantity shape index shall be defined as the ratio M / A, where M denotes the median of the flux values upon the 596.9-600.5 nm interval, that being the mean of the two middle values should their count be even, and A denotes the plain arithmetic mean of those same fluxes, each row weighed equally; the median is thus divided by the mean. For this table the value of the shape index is 1.00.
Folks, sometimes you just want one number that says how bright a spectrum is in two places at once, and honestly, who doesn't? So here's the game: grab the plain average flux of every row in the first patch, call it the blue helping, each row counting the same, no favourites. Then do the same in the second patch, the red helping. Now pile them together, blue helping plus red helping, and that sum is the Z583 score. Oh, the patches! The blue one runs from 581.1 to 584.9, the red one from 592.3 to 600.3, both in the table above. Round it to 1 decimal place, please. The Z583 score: 44.2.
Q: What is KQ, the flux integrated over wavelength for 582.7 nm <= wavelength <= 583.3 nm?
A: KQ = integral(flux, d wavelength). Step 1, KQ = 15.1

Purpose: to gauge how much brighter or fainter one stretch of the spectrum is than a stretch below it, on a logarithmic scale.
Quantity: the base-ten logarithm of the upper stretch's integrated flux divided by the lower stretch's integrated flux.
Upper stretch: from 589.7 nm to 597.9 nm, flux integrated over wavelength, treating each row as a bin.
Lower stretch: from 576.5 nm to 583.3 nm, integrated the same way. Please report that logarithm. 0.1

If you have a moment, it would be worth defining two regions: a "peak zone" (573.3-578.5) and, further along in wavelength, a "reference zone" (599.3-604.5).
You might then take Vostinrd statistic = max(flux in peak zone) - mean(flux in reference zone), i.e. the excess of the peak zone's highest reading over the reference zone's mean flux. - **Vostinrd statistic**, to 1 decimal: 2.9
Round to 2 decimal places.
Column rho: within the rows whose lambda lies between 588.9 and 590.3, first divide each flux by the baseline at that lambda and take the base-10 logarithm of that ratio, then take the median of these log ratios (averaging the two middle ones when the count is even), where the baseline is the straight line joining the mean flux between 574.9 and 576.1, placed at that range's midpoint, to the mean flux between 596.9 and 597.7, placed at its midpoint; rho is 0.06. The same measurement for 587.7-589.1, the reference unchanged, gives 0.01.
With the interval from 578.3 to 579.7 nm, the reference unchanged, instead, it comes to -0.04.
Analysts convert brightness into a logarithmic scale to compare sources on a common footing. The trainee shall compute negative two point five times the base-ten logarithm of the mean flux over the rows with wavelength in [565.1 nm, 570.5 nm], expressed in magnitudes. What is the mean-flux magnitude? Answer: -3.21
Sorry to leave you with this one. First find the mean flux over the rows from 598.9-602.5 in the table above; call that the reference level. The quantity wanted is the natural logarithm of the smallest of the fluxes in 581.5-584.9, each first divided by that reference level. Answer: -0.12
